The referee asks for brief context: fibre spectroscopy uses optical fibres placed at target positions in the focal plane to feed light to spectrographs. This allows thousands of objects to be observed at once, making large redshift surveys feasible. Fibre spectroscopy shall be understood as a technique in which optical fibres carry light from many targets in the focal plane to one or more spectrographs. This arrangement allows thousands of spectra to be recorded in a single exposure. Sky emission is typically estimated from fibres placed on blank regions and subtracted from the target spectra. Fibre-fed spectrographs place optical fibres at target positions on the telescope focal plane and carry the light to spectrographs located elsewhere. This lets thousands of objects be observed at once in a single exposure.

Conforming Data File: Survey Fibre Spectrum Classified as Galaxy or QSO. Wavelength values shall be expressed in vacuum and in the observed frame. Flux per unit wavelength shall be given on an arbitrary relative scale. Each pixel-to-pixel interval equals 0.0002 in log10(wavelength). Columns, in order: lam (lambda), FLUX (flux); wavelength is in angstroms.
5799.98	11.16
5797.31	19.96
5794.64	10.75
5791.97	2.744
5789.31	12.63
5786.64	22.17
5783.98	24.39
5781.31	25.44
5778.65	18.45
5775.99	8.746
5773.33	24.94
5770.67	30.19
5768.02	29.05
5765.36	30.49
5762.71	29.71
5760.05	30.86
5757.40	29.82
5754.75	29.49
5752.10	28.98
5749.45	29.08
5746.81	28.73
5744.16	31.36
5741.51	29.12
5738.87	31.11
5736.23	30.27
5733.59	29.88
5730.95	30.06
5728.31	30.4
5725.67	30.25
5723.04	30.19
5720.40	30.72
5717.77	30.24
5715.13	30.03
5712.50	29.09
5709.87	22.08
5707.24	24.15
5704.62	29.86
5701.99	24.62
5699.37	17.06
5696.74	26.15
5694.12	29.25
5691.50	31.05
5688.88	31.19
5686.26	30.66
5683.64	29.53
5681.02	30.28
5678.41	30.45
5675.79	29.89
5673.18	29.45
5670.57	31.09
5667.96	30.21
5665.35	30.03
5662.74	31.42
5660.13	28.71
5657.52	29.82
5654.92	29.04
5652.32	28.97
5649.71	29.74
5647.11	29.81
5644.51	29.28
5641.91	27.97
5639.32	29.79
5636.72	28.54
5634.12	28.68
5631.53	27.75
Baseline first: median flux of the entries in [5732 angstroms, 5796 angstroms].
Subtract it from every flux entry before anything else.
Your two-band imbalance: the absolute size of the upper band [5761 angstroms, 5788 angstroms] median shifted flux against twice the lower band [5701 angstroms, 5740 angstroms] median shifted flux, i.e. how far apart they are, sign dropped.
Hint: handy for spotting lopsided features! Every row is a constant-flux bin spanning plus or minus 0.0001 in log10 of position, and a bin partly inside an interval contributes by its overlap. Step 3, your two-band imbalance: 5.9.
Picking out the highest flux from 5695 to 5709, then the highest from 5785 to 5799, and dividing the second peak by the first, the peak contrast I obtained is 0.74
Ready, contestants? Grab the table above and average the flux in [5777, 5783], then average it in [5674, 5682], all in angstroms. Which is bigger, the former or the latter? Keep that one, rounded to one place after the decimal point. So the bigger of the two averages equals 30.2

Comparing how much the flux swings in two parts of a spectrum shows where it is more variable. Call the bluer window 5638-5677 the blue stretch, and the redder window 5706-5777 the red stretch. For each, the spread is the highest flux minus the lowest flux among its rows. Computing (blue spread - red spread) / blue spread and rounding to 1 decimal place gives -5.6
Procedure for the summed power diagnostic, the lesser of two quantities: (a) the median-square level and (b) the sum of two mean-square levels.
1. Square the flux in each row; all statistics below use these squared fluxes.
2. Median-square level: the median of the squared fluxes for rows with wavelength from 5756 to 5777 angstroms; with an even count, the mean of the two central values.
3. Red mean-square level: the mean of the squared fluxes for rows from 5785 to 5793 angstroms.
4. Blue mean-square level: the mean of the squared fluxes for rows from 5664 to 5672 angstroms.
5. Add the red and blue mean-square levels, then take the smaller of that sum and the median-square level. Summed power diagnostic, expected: 886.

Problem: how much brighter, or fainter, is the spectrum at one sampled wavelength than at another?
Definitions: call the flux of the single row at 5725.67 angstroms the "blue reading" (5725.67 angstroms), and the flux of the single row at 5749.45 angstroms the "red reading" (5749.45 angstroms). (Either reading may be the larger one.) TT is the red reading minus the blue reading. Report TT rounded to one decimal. -1.2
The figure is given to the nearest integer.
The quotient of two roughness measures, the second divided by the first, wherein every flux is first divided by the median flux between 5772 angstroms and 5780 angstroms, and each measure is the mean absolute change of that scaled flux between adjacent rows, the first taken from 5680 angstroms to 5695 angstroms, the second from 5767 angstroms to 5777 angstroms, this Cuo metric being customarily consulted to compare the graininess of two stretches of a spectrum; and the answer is 9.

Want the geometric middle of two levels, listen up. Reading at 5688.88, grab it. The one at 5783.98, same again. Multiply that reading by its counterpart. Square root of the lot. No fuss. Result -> 27.6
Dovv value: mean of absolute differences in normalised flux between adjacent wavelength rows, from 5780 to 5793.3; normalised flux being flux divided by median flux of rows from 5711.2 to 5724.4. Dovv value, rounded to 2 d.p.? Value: 0.19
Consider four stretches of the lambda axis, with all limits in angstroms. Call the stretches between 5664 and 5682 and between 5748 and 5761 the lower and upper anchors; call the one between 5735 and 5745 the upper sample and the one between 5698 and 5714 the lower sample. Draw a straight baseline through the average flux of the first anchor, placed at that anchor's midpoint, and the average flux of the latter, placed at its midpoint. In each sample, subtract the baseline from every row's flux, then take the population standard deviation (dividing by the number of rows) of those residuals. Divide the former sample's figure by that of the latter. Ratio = 0.203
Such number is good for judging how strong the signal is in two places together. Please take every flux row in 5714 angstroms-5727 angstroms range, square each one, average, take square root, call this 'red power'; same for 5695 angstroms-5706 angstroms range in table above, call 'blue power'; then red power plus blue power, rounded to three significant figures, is 55.1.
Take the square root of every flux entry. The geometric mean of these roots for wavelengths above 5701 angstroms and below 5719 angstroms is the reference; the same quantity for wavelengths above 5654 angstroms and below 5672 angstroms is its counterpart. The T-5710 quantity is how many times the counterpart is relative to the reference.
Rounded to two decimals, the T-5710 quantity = 1.06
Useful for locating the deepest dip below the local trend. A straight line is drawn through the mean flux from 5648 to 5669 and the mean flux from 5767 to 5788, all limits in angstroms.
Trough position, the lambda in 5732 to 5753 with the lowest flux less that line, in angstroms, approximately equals 5746.81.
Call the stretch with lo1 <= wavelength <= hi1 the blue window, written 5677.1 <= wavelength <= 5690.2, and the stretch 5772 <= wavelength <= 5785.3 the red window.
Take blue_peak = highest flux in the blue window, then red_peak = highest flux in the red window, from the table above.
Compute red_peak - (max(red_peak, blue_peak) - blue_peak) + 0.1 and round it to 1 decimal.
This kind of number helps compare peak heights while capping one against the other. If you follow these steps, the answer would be 25.5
